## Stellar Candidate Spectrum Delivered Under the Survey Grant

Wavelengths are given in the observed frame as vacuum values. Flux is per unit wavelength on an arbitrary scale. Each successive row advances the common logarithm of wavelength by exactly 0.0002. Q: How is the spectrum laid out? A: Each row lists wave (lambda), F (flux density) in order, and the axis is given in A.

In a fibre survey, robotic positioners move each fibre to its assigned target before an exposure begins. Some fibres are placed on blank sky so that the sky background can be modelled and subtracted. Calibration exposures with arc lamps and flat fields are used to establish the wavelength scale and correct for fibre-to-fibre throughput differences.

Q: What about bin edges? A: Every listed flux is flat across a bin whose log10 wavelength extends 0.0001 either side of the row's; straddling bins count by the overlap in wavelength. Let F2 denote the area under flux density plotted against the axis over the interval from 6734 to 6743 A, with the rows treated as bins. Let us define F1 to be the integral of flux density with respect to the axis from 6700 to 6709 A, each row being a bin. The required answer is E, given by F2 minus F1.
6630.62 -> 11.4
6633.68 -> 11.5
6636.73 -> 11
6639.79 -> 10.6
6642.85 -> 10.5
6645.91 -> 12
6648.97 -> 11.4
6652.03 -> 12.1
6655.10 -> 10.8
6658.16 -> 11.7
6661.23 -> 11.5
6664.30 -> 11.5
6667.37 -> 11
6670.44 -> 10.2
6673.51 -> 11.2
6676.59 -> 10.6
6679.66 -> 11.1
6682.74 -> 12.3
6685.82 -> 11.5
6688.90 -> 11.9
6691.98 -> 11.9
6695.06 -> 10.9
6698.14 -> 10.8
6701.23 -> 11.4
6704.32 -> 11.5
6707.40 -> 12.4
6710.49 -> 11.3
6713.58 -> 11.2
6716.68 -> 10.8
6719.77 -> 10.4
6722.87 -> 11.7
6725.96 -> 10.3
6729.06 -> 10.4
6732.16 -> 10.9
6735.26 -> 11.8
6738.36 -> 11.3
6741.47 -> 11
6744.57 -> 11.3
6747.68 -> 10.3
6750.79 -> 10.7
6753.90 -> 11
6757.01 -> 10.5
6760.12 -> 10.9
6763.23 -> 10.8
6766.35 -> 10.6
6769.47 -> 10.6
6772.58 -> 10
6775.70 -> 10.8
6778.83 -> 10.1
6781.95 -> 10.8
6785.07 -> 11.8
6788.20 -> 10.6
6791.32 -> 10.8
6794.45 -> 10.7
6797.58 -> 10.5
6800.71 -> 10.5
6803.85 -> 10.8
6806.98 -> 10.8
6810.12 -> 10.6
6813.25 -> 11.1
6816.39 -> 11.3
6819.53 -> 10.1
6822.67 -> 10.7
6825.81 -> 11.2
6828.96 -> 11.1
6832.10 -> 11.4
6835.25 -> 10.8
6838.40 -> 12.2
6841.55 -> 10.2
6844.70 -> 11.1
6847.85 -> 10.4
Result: -4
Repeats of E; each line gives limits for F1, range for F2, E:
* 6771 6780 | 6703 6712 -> 13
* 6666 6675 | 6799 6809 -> 10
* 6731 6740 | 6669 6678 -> -6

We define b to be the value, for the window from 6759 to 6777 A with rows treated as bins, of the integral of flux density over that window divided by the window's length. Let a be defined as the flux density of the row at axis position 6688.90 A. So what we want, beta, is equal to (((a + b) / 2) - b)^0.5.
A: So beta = 0.80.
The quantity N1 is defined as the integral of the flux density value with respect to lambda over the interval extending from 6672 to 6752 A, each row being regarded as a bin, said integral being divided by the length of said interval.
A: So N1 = 11.2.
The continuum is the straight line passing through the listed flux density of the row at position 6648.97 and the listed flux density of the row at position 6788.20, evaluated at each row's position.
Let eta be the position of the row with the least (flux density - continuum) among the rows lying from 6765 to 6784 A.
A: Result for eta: 6772.58 A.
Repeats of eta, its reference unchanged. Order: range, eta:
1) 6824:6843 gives 6841.55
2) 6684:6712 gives 6698.14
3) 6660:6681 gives 6670.44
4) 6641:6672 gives 6670.44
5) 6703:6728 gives 6725.96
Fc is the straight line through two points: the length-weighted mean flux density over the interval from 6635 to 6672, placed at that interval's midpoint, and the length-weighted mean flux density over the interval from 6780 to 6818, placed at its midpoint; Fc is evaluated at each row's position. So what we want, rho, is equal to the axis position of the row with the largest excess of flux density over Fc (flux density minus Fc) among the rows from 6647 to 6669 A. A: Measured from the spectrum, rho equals 6652.03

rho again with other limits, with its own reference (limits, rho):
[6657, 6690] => 6682.74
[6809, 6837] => 6832.10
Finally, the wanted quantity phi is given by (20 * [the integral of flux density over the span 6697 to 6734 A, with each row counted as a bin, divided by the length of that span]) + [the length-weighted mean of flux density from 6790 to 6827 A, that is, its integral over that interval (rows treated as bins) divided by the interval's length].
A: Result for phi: 233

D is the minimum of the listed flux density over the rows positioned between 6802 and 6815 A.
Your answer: 10.6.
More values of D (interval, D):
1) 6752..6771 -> 10.5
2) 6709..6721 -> 10.4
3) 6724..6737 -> 10.3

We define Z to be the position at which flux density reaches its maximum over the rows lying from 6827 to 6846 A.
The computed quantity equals 6838.40 A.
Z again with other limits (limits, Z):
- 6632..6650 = 6645.91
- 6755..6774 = 6760.12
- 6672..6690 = 6682.74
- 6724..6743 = 6735.26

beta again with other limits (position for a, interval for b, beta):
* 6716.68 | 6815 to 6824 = 0.24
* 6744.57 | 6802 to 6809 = 0.52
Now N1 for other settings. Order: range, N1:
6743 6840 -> 10.8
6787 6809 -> 10.7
